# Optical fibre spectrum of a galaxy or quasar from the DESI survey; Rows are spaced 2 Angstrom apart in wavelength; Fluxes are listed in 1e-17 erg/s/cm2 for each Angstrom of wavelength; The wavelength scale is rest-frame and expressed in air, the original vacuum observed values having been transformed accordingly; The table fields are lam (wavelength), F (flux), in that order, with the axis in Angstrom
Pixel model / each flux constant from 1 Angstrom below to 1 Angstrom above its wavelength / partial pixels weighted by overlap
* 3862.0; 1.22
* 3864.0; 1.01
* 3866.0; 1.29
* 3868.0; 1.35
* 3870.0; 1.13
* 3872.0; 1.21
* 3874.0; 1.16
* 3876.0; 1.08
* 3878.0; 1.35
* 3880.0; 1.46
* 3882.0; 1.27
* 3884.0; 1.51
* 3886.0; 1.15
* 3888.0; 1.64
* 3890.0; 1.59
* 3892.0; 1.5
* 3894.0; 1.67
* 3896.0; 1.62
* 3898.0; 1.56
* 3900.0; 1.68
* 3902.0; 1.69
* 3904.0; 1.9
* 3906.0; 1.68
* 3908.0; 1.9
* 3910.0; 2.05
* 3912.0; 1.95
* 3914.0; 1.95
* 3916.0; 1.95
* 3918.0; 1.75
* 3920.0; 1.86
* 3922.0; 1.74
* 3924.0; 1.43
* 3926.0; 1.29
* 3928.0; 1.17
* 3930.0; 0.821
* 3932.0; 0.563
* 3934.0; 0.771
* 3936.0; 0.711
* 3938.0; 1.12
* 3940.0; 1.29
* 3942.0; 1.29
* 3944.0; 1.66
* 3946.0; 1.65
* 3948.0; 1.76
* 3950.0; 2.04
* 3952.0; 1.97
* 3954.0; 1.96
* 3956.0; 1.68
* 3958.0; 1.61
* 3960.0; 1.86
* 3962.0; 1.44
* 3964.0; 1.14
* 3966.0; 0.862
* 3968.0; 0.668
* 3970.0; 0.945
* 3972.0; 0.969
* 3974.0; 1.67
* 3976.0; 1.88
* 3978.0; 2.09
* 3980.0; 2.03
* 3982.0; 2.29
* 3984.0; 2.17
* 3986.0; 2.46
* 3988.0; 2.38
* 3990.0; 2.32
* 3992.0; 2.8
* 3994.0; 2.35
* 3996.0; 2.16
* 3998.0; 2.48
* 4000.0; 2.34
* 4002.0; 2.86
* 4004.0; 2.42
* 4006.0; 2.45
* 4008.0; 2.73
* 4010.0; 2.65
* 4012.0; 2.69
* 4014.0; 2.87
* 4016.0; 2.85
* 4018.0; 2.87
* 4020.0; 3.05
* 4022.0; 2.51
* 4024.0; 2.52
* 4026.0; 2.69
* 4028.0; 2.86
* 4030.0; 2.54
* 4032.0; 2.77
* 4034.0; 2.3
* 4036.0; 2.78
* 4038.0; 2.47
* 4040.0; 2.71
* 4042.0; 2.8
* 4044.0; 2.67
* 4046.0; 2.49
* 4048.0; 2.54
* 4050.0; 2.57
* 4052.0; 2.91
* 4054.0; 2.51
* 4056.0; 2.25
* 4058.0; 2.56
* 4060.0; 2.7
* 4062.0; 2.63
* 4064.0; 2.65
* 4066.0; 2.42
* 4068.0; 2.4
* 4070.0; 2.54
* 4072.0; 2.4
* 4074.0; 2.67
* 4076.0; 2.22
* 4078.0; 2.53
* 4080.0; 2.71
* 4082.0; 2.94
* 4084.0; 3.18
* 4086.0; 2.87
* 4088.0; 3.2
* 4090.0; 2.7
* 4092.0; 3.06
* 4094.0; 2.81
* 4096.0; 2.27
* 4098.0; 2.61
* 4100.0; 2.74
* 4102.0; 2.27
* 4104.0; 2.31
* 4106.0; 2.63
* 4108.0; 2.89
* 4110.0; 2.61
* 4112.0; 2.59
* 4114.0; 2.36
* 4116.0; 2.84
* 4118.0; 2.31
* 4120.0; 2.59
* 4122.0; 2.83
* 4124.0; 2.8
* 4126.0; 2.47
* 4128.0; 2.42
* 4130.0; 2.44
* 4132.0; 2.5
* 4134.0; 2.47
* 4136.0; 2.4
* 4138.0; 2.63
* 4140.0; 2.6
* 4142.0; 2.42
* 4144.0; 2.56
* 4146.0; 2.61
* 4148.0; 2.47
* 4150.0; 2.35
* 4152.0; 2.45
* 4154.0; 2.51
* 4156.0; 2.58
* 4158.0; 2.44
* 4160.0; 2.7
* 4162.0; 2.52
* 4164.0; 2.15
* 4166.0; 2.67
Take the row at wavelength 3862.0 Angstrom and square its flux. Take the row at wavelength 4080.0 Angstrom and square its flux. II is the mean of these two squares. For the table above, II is 4.4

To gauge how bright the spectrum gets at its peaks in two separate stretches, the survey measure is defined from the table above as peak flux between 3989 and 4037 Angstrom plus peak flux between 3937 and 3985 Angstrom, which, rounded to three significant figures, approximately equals 5.34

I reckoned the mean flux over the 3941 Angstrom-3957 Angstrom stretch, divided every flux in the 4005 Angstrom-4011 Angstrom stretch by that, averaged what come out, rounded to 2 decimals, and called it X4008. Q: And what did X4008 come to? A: 1.49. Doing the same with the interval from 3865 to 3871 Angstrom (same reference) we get 0.72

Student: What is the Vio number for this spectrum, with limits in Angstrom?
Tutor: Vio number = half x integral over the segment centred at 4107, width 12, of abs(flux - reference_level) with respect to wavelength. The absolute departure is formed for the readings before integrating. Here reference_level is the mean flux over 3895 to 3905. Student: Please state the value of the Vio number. 5.2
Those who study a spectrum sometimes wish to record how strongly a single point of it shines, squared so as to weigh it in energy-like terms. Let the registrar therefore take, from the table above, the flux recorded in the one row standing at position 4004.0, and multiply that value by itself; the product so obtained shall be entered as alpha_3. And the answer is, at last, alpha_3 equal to 5.9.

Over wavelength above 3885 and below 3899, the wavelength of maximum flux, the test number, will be 3894.0 Angstrom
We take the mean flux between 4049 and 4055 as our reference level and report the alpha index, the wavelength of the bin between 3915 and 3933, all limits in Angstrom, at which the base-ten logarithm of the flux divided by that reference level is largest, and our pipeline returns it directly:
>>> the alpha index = 3916.0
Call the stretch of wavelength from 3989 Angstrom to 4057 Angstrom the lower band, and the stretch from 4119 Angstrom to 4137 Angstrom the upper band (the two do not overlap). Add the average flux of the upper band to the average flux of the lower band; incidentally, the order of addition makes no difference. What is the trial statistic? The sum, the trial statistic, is 5.16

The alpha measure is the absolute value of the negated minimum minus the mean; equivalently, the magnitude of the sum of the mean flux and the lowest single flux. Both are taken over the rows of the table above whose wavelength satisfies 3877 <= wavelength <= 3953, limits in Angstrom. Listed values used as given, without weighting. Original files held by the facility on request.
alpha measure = 2.1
